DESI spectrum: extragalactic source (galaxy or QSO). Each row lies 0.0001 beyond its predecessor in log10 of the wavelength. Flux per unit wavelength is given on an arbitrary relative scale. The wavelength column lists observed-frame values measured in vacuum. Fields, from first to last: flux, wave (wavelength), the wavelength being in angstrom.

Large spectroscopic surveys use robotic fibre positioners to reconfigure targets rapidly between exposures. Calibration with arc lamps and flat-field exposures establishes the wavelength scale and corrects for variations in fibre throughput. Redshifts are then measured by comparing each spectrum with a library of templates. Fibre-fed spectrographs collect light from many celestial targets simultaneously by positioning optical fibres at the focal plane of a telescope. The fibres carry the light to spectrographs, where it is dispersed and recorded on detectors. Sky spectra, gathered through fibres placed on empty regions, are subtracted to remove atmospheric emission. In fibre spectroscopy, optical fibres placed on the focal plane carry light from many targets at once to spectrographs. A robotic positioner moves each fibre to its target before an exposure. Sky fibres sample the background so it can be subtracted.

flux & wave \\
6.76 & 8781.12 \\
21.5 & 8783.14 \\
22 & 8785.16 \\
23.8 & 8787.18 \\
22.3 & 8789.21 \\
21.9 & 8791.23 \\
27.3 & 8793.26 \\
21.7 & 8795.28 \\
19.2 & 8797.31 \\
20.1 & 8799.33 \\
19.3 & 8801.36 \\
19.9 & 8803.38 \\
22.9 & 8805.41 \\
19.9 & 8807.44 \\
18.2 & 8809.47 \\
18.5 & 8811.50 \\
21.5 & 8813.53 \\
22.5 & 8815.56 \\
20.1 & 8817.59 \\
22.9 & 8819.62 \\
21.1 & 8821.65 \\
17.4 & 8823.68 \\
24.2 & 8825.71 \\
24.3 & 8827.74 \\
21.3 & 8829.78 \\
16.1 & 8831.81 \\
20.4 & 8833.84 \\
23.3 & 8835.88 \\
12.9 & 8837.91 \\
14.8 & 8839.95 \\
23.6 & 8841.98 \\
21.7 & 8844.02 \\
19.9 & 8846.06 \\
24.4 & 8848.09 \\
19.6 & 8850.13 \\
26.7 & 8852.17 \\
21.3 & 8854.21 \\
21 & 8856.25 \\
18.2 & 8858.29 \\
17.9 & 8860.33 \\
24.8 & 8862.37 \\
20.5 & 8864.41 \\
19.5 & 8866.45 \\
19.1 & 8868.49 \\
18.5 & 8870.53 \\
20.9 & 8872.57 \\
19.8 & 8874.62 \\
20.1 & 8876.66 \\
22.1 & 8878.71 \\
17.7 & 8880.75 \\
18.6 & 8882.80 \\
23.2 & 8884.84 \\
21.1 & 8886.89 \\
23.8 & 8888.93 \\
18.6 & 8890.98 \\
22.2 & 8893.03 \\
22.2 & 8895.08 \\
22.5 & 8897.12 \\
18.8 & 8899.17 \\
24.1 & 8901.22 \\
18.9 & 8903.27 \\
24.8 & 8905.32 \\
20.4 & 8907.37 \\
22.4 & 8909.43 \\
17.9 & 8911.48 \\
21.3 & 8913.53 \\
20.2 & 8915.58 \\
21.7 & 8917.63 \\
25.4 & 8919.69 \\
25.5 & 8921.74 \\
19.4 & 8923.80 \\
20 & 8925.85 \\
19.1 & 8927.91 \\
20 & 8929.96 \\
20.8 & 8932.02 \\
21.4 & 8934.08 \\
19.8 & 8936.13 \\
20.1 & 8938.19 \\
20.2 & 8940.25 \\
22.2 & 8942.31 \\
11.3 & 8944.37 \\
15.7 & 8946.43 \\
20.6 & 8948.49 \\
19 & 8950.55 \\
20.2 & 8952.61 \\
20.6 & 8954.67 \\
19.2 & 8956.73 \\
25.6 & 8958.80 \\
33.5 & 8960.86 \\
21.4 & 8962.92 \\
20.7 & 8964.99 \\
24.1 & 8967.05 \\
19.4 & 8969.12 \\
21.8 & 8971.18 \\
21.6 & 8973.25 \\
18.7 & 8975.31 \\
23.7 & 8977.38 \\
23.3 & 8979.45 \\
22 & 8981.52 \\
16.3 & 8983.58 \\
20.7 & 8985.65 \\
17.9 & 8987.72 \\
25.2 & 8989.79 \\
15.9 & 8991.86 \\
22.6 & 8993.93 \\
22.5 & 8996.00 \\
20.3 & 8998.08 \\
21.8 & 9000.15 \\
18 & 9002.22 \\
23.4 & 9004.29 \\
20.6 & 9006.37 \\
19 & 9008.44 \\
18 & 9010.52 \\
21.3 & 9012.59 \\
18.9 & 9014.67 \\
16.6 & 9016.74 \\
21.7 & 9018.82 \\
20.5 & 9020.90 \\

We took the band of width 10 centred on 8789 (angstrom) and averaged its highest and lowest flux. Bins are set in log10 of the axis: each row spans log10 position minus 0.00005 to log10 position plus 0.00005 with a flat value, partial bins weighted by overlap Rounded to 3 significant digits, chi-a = 24.6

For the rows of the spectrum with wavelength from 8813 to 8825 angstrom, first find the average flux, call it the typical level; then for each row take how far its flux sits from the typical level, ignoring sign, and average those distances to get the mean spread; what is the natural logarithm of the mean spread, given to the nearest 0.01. 0.37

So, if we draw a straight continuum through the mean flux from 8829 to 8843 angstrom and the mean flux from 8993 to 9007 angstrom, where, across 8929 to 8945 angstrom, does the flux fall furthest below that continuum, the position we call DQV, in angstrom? 8944.37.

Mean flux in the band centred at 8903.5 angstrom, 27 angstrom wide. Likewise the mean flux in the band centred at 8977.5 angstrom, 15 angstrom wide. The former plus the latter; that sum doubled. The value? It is 84.3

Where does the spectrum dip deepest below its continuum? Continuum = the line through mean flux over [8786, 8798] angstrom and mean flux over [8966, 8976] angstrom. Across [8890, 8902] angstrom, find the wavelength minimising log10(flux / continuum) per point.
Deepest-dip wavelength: 8890.98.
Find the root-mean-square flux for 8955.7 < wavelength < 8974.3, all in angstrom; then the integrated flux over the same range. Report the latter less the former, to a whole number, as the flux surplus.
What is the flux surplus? 405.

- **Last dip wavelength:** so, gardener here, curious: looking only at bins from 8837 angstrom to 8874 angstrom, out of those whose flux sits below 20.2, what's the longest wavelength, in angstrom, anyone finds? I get 8870.53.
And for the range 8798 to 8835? 8831.81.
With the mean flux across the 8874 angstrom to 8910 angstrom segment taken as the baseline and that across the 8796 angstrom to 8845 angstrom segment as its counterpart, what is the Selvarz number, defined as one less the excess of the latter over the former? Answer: 1.9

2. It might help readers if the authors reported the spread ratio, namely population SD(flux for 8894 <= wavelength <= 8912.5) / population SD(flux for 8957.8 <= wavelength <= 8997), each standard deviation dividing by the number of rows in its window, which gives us 0.61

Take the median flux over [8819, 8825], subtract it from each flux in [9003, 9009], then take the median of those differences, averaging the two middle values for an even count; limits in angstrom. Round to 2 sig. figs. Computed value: -0.50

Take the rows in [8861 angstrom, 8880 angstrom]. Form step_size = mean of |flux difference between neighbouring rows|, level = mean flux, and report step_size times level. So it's 31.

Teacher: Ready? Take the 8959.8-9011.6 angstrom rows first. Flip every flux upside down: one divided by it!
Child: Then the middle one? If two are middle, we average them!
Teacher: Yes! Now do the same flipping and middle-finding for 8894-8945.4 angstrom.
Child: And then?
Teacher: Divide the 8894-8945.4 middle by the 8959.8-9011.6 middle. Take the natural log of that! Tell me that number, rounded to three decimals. 0.048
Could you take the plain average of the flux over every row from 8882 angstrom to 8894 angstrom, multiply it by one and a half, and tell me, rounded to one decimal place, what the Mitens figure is 31.9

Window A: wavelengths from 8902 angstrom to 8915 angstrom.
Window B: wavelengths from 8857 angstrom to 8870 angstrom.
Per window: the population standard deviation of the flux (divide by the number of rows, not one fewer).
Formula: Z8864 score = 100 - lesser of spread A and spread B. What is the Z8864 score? 97.7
